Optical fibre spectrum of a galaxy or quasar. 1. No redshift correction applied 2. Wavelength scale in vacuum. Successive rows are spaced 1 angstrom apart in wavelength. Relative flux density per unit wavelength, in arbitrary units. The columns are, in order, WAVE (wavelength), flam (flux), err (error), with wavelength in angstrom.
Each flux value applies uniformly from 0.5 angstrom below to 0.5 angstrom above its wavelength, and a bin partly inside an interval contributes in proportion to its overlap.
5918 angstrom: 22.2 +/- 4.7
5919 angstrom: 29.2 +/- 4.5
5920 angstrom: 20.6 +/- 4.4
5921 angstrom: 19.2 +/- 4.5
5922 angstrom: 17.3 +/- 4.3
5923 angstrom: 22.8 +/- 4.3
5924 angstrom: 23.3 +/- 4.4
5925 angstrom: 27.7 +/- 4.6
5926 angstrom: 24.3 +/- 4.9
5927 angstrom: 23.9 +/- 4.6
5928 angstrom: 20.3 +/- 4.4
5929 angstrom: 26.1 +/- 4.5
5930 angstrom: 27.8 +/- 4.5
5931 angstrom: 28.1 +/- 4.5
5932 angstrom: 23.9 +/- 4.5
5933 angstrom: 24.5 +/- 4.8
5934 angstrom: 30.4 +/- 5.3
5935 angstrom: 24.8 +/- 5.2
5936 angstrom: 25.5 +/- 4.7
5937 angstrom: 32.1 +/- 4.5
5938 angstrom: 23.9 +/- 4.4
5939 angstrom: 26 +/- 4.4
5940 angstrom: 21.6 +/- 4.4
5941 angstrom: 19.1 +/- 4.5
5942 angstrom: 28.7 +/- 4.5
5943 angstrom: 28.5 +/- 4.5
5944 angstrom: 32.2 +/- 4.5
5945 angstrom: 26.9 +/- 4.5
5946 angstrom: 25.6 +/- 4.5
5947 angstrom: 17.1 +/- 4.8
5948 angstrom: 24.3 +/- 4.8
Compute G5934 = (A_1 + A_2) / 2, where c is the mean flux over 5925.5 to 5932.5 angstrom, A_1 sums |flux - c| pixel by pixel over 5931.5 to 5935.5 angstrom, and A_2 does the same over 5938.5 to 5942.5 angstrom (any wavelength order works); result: 11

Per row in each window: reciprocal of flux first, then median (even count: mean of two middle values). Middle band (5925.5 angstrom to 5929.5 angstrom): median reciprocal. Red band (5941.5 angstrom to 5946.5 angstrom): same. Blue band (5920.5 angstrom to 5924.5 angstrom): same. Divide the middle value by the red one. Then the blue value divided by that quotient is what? 0.041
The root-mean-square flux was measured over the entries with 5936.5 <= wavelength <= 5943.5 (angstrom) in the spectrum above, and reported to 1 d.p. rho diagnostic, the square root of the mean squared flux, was 26.0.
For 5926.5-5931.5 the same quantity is 25.4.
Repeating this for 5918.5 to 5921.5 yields 23.4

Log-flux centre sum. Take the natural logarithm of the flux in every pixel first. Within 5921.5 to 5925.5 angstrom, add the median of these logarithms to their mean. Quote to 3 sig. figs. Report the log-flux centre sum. 6.25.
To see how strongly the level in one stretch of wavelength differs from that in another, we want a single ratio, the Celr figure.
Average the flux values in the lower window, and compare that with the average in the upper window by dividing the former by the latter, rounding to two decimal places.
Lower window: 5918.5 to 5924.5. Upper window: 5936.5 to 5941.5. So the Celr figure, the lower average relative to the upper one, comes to 0.90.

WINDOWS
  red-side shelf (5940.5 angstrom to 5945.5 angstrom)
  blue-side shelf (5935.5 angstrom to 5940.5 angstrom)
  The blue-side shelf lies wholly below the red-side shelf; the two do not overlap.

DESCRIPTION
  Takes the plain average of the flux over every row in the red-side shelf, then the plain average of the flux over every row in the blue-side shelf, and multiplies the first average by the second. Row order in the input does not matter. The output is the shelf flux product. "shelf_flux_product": 699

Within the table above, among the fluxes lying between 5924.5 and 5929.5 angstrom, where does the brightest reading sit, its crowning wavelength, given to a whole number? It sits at 5925 angstrom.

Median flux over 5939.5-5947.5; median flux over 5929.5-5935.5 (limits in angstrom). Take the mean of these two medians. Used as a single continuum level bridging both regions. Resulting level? 26.3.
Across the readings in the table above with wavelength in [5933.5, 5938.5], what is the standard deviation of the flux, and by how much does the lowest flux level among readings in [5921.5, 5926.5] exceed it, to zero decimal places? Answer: 14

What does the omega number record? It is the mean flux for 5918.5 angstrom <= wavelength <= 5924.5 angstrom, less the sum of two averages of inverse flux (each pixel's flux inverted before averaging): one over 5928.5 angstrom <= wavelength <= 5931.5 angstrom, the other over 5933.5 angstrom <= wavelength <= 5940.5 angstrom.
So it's 22.0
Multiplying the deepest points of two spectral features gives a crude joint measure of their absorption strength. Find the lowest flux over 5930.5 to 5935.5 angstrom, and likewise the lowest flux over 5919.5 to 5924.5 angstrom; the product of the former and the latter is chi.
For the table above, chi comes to 413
